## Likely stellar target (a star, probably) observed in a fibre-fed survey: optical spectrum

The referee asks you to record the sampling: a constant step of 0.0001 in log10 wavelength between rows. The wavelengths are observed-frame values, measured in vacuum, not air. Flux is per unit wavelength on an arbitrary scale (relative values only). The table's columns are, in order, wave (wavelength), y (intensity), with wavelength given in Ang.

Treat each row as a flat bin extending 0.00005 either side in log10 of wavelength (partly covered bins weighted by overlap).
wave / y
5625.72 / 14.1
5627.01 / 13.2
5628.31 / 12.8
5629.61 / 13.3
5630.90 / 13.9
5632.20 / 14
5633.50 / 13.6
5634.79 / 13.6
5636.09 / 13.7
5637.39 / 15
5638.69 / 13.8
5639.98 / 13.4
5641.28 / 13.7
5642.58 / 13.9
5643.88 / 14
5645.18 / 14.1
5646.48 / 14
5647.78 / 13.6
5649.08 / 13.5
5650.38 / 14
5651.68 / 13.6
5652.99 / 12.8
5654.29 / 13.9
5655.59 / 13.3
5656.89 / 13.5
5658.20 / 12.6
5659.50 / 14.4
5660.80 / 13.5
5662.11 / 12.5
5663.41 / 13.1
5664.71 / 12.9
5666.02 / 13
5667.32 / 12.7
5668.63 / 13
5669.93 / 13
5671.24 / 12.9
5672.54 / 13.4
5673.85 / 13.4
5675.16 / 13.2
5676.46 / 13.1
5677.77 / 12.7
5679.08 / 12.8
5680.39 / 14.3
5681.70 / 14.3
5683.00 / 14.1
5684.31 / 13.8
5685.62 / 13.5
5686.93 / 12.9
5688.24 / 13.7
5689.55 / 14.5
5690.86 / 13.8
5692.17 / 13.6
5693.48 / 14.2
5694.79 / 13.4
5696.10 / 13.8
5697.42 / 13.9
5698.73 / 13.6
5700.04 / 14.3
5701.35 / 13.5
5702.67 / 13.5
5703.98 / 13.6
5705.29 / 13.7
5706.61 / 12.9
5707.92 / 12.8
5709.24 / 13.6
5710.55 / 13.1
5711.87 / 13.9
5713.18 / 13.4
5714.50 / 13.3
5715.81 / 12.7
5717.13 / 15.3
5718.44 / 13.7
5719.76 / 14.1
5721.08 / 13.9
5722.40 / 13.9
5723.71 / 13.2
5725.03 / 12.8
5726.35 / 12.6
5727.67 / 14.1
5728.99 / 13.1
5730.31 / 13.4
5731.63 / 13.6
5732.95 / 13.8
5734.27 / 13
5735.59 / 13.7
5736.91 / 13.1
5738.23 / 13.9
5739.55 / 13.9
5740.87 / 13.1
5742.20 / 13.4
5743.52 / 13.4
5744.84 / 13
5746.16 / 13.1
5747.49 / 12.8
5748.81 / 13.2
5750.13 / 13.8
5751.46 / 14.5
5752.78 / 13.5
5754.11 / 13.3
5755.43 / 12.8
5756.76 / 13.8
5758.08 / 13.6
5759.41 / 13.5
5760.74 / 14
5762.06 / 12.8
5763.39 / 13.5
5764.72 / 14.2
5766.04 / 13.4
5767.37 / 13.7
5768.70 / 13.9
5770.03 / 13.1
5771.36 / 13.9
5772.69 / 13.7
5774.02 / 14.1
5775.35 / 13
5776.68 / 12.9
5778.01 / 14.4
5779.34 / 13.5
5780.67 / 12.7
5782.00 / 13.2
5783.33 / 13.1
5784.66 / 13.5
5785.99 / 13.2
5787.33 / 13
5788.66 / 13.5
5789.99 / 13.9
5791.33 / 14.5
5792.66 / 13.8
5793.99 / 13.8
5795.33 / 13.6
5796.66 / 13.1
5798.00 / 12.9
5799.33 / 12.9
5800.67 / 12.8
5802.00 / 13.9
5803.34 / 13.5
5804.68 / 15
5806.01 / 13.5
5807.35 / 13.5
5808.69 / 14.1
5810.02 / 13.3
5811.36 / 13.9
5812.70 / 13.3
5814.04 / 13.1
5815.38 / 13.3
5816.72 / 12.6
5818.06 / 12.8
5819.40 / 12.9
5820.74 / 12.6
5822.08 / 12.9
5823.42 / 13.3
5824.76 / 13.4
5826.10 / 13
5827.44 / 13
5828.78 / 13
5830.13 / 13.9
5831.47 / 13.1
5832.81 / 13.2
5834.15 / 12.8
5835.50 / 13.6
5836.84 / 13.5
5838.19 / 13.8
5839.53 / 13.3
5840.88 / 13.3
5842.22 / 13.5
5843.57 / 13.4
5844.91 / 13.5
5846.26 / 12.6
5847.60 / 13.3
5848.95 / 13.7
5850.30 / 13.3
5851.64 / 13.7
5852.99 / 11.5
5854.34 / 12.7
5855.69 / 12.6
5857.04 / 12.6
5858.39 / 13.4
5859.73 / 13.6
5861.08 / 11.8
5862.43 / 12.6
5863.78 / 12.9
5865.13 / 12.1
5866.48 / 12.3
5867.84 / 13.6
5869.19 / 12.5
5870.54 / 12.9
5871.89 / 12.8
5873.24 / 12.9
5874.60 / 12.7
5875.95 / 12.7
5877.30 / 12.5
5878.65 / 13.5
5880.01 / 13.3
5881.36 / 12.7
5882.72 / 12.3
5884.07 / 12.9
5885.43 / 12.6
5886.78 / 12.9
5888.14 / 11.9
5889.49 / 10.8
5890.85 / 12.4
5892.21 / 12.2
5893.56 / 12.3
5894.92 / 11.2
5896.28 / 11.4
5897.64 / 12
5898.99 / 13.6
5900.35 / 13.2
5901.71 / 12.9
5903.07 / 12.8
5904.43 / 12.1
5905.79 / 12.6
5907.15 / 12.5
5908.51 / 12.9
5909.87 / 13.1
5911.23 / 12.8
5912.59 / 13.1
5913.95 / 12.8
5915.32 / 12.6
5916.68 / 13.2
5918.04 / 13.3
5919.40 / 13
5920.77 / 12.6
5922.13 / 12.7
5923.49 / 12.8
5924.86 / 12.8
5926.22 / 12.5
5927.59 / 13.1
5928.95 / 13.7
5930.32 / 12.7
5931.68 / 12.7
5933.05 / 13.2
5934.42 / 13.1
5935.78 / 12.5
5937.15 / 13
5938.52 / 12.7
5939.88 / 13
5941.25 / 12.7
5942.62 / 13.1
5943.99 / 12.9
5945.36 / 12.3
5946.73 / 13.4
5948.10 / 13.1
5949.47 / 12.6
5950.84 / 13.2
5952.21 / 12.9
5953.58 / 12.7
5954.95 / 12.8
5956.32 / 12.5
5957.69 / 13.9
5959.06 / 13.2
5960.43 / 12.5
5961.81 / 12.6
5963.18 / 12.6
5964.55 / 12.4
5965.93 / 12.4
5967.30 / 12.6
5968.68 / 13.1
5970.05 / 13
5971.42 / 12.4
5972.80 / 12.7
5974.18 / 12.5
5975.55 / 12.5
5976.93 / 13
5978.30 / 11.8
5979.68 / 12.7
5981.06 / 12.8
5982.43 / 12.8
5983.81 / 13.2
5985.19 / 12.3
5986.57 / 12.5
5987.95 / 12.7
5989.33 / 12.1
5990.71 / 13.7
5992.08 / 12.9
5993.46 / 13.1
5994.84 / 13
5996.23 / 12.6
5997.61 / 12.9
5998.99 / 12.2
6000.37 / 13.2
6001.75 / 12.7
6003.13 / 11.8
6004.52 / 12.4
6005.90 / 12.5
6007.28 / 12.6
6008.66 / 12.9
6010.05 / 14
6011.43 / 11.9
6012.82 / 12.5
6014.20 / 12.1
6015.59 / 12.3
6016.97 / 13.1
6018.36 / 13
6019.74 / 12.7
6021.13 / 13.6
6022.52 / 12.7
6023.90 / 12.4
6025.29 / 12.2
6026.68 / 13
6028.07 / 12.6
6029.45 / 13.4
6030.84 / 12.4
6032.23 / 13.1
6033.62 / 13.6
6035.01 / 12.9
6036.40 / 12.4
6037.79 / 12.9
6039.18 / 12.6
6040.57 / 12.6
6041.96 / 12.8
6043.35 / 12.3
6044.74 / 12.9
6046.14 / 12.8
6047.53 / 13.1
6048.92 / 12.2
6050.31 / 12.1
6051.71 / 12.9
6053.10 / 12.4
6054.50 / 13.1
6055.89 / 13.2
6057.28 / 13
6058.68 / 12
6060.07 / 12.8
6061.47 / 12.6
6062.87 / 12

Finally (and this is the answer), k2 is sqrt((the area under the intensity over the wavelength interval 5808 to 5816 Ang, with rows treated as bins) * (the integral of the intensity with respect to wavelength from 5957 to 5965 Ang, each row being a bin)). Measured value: 106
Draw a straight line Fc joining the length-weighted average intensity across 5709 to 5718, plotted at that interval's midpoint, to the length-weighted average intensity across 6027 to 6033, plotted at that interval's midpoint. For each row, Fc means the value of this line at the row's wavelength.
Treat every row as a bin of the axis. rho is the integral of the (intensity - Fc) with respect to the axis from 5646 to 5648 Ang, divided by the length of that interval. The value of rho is 0.04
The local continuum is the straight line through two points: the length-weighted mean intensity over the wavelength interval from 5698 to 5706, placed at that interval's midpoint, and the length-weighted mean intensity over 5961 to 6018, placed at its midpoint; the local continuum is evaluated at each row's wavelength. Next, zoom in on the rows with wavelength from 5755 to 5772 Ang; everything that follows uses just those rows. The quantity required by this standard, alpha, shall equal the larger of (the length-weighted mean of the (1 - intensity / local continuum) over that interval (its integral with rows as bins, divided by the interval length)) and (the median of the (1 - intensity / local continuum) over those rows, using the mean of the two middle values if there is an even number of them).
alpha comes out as -0.007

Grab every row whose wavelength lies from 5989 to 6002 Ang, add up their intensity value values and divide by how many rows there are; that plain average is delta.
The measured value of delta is 12.8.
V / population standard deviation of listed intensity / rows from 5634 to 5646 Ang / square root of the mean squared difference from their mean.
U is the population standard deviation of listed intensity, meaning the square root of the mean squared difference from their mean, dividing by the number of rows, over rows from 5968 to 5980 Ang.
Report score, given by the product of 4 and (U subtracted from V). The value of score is 0.22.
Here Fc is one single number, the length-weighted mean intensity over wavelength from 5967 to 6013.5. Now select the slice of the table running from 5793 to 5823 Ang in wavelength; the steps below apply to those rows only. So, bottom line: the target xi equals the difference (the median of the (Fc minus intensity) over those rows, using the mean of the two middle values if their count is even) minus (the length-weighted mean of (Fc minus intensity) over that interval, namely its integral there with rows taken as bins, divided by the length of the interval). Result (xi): 0.04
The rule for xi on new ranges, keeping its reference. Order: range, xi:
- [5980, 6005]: -0.03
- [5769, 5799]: -0.03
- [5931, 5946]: -0.06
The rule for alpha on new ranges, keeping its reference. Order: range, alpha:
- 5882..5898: 0.072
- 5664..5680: 0.060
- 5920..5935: 0.008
